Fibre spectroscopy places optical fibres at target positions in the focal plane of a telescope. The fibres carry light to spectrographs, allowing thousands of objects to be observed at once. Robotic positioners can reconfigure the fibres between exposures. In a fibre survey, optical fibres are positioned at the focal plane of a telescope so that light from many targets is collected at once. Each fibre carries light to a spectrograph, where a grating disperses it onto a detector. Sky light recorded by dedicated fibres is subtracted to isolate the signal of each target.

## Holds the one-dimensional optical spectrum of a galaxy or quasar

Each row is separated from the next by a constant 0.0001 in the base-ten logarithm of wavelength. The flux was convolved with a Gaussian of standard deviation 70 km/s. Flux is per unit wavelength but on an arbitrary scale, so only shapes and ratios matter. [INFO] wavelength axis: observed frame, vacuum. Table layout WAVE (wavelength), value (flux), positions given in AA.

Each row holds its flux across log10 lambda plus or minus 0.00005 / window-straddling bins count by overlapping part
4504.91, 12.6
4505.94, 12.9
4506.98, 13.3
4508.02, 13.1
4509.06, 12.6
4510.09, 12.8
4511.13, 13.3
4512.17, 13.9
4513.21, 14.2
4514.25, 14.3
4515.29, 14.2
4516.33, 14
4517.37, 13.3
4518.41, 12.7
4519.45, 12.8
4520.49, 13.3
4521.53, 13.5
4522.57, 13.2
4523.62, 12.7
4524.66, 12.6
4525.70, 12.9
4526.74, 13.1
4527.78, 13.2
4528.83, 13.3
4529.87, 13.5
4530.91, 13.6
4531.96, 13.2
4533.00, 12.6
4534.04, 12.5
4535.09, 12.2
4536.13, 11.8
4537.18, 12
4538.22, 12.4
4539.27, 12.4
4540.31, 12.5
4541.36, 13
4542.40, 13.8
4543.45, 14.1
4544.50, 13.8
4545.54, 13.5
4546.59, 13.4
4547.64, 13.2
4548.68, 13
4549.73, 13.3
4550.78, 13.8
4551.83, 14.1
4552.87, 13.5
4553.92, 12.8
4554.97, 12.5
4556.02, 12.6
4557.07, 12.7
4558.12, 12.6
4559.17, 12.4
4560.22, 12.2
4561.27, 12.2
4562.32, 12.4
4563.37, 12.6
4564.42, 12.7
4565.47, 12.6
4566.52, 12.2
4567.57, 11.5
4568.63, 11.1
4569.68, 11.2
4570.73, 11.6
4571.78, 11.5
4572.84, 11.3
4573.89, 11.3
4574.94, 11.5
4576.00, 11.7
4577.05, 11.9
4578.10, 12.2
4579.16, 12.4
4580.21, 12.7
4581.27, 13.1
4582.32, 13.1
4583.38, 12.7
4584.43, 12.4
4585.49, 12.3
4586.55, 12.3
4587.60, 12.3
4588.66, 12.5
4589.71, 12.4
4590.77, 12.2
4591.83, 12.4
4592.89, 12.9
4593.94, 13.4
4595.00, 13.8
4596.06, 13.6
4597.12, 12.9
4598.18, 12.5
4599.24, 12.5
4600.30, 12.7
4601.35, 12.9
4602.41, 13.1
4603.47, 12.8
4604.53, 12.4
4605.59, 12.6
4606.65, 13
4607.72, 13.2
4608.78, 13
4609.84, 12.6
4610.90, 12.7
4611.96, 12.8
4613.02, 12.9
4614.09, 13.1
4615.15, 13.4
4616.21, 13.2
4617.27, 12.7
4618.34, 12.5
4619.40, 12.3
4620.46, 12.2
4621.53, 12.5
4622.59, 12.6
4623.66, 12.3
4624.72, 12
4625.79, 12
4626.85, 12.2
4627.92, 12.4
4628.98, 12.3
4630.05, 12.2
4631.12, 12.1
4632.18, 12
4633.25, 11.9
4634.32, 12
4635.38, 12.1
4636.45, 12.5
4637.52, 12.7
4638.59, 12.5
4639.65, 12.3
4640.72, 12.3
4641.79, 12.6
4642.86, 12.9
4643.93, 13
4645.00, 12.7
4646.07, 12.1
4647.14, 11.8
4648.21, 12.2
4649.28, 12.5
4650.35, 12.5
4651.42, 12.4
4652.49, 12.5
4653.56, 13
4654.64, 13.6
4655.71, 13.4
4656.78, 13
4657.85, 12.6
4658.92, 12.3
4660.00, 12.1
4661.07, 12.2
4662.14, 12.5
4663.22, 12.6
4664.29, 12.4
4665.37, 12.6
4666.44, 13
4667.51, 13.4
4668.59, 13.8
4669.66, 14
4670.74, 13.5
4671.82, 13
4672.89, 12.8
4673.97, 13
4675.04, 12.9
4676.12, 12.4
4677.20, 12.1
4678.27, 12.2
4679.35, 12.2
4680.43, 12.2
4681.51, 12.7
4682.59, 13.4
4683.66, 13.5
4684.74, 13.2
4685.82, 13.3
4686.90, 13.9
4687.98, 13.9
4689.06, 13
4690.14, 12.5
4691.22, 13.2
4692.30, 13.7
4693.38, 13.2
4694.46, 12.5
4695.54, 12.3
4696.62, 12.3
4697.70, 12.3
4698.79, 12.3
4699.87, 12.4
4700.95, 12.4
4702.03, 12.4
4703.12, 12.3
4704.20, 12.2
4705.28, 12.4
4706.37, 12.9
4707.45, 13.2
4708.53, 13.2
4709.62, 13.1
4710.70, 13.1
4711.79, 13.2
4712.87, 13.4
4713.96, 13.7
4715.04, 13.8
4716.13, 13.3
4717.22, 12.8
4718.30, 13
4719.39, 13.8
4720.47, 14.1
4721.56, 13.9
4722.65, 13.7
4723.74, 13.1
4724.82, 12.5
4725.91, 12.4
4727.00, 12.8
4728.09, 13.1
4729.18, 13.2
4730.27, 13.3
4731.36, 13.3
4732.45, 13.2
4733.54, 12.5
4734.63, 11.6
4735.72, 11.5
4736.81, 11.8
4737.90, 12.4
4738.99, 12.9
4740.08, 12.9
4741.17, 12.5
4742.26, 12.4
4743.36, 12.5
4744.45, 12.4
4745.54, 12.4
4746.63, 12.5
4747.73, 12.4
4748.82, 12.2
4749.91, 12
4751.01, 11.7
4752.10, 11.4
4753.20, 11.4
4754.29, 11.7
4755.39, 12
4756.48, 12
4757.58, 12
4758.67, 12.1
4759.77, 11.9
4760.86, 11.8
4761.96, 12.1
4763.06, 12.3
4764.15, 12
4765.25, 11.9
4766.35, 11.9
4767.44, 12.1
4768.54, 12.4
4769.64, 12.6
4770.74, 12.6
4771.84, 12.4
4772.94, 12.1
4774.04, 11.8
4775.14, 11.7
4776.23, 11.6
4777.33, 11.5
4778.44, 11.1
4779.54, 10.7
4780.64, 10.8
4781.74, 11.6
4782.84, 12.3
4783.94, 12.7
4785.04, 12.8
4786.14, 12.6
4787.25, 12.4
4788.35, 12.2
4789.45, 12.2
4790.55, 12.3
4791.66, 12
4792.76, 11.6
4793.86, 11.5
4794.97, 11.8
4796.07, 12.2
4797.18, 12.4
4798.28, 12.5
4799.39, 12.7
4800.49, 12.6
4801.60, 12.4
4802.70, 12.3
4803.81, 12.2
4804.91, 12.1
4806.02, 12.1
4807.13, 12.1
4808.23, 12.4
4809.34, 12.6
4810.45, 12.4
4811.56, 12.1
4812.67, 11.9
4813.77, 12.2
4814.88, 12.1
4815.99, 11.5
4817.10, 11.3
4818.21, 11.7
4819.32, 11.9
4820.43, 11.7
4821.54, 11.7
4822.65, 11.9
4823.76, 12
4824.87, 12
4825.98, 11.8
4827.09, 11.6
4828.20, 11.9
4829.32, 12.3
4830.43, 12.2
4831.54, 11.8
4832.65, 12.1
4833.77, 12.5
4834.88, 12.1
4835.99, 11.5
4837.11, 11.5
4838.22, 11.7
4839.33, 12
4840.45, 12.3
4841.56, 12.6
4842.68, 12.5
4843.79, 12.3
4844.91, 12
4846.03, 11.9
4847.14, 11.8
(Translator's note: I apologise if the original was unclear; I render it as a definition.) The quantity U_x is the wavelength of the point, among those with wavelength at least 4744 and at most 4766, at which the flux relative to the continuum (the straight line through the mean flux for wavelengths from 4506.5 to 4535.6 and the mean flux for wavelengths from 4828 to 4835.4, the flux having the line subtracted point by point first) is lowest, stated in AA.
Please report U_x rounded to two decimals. 4752.10 AA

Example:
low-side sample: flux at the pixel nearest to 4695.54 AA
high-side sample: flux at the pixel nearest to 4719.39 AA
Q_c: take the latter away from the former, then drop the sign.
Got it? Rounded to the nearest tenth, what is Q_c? 1.5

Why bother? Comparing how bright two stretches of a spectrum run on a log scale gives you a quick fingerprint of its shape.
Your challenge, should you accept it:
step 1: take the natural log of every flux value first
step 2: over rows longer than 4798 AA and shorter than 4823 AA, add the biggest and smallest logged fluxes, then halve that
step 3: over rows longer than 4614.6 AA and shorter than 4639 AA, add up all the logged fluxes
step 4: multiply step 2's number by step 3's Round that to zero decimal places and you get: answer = 144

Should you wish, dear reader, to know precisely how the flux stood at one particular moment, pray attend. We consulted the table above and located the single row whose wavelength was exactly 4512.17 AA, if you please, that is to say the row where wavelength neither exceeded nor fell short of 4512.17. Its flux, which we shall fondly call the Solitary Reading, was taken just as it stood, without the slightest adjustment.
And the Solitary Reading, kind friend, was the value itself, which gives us 13.9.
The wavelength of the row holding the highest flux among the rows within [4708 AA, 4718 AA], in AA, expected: 4715.04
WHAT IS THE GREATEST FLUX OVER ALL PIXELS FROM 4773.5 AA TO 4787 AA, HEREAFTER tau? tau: 12.8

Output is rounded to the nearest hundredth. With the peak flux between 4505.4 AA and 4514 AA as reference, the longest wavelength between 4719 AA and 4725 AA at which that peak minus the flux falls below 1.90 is 4724.82 AA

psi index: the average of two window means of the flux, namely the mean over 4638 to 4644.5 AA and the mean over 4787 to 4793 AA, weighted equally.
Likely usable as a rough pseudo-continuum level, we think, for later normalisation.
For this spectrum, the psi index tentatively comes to 12.4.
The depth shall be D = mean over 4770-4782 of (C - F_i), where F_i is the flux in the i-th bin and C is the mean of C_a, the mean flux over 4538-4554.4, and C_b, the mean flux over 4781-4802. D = 1.1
